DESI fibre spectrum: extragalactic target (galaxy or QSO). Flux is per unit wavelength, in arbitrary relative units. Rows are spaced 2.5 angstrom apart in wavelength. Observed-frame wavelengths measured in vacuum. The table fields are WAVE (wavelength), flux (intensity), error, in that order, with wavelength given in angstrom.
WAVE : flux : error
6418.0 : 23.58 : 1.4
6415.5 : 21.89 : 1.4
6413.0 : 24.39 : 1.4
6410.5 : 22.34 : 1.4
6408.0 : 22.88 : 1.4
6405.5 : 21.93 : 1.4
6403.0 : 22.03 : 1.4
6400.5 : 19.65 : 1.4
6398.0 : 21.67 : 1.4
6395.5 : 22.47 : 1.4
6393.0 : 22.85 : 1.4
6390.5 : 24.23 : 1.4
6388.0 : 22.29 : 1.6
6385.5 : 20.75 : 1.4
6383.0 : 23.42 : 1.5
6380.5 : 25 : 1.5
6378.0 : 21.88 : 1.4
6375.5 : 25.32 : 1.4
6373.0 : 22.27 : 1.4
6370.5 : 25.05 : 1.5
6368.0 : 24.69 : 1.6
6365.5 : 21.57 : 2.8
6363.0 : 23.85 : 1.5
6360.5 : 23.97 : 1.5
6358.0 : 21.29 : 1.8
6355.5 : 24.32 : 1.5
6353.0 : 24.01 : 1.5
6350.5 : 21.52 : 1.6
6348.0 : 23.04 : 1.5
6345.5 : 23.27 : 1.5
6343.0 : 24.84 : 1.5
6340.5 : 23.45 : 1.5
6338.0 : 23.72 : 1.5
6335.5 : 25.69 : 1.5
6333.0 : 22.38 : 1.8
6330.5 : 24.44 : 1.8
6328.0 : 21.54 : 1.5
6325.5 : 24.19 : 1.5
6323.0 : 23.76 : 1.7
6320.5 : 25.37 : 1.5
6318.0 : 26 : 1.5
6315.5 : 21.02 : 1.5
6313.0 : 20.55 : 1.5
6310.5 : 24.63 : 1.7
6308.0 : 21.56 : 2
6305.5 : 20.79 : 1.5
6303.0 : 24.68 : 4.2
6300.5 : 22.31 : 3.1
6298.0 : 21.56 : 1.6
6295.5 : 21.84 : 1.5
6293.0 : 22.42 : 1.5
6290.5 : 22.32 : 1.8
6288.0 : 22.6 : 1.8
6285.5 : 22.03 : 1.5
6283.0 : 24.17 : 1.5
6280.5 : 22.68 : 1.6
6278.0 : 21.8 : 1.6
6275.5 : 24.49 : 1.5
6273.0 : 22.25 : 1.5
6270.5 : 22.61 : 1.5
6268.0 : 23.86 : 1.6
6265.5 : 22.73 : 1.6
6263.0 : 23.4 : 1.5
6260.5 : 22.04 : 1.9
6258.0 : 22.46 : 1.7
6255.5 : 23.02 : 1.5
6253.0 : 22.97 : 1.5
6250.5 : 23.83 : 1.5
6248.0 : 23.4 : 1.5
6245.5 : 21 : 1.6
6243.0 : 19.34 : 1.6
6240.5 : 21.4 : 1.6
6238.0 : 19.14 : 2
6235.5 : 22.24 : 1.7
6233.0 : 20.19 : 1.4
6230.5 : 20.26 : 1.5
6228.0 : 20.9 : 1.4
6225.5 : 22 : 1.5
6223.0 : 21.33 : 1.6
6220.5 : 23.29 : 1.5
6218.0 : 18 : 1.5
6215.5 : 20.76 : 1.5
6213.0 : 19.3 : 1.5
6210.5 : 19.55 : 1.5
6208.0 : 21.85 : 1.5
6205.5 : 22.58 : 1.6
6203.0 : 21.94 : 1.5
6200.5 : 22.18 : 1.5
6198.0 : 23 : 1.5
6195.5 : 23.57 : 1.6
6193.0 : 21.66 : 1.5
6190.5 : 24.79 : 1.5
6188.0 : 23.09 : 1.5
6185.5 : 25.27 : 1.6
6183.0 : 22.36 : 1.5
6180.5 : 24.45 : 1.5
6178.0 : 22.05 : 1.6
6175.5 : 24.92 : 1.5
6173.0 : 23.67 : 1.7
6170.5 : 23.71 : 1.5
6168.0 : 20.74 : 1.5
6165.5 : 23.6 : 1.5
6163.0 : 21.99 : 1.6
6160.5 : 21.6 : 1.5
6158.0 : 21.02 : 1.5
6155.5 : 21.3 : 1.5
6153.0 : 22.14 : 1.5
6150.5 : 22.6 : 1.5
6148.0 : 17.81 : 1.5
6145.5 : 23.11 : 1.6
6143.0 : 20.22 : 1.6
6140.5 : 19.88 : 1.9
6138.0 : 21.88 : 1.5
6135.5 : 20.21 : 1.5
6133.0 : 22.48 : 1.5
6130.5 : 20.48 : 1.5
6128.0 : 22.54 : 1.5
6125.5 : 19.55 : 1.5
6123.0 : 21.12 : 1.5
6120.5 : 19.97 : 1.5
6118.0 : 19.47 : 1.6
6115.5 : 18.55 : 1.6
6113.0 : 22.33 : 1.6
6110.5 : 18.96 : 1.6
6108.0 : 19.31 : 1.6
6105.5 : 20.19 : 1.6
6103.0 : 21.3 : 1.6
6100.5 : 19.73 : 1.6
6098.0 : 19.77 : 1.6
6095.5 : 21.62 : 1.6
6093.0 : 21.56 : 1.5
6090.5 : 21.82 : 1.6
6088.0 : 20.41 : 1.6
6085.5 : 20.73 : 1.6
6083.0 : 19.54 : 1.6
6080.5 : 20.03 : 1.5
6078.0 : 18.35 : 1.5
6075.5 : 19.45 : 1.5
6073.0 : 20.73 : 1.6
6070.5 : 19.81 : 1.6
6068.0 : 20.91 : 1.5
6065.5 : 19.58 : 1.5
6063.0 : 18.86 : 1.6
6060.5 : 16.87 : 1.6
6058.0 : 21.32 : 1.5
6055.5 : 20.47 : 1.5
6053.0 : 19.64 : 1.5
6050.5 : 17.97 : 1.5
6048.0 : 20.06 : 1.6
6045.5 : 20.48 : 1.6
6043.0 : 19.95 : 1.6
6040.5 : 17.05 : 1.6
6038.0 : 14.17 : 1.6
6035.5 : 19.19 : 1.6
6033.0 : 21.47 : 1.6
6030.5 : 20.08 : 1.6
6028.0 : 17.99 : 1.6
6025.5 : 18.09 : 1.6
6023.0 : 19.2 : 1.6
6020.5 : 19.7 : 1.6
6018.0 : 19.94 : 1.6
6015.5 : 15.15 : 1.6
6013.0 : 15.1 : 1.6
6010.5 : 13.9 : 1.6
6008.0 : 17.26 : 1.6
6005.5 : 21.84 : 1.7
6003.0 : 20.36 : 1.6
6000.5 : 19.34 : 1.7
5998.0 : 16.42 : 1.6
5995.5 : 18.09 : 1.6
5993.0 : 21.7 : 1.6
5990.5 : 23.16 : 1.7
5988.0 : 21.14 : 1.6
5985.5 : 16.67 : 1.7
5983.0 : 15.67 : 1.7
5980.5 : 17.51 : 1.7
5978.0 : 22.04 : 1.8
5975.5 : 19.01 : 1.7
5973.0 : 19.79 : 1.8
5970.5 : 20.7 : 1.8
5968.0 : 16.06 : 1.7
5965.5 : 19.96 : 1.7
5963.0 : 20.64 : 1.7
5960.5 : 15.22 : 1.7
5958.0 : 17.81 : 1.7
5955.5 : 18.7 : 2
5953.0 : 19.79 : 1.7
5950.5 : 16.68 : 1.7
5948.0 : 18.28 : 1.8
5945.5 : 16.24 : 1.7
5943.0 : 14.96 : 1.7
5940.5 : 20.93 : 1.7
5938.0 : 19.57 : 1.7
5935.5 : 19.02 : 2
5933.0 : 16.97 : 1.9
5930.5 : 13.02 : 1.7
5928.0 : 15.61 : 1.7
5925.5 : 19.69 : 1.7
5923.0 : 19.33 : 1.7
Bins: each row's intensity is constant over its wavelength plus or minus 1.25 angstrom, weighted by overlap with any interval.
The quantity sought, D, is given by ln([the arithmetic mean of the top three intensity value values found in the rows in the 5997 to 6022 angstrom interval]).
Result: 3.03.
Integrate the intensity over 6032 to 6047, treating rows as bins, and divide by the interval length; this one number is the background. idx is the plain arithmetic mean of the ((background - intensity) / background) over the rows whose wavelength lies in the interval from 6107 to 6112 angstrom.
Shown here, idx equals -0.02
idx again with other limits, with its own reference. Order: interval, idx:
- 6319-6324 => -0.31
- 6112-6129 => -0.10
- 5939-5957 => 0.04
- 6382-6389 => -0.18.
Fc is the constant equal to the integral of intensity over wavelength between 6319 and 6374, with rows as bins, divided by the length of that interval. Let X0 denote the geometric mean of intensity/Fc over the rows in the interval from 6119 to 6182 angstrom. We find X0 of 0.92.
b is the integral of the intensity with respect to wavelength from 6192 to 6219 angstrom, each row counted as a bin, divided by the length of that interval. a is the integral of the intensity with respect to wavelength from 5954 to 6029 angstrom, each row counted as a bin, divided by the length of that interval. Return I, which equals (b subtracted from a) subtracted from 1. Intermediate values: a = 19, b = 21.3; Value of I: 3.7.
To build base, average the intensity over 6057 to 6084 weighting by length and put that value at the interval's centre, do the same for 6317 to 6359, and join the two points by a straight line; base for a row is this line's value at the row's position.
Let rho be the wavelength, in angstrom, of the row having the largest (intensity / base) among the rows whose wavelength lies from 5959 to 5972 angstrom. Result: 5963.0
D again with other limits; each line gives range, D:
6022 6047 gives 3.03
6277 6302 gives 3.14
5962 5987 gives 3.05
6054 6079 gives 3.04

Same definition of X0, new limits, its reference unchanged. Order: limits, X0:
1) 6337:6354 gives 0.99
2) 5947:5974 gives 0.78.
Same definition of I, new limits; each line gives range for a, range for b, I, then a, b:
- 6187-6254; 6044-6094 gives -0.7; 22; 19.9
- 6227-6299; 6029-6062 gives -2.1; 22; 19.1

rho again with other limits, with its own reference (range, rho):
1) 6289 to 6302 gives 6293.0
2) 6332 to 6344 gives 6335.5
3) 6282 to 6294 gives 6283.0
